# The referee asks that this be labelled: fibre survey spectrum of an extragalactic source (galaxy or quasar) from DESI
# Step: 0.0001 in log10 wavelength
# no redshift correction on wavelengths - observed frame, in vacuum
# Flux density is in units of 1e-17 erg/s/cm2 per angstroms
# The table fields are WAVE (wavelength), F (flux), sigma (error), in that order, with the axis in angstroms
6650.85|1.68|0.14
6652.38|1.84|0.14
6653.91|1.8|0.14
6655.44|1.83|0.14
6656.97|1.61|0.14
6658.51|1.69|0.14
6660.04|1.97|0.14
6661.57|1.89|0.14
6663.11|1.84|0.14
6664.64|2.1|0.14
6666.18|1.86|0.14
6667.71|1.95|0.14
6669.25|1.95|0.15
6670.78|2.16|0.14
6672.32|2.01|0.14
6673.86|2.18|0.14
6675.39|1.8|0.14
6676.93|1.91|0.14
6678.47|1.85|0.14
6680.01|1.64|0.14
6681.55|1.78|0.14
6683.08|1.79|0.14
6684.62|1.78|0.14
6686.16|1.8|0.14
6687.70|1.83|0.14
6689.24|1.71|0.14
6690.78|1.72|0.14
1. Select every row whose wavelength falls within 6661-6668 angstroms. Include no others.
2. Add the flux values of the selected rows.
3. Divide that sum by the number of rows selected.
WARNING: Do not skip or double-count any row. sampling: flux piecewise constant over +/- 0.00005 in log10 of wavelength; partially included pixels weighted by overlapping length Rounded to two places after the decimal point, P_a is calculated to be 1.93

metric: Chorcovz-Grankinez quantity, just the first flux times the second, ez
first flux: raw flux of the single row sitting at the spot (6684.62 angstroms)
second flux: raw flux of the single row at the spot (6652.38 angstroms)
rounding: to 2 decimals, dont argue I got 3.28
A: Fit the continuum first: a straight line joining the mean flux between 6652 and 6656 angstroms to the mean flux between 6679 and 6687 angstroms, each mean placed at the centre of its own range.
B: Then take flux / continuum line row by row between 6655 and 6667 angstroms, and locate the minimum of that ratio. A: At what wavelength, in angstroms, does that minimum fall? 6656.97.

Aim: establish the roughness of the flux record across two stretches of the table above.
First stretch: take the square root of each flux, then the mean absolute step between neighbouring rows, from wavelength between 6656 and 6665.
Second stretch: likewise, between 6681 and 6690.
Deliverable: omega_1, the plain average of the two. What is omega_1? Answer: 0.035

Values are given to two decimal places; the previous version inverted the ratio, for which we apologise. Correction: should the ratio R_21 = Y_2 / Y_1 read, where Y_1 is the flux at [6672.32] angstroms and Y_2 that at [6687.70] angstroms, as 0.91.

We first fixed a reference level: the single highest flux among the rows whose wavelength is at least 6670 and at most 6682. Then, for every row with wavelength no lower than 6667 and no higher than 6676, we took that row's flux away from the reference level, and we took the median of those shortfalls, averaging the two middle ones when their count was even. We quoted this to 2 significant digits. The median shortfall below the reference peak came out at 0.20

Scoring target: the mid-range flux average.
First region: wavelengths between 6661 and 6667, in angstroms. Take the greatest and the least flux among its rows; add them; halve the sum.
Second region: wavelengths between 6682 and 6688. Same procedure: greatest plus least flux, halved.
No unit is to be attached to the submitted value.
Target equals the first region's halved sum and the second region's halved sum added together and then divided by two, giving 1.89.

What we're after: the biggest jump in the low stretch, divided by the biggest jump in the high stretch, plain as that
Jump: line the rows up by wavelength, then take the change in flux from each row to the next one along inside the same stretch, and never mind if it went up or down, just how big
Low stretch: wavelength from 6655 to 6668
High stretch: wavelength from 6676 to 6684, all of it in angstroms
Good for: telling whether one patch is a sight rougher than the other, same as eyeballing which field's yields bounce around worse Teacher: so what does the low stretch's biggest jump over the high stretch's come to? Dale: 1.3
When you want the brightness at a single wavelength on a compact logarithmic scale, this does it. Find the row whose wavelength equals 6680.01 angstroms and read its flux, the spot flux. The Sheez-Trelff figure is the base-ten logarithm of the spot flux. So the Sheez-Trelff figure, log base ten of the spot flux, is 0.215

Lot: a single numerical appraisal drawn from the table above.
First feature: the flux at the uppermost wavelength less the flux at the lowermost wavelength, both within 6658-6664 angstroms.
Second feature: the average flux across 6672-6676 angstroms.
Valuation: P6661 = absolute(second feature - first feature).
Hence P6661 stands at 1.85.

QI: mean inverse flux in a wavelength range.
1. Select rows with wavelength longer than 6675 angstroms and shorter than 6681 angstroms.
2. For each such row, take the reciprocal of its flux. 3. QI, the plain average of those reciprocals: 0.56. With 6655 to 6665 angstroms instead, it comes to 0.55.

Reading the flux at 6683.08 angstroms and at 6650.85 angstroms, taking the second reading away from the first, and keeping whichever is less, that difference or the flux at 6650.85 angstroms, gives 0.1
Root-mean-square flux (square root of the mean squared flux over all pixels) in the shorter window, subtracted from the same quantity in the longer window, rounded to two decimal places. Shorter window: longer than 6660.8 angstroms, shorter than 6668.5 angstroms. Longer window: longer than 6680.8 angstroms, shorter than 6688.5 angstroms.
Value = -0.13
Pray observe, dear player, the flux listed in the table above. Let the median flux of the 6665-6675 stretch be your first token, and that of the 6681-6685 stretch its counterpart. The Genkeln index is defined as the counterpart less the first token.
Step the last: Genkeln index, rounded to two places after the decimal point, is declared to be -0.20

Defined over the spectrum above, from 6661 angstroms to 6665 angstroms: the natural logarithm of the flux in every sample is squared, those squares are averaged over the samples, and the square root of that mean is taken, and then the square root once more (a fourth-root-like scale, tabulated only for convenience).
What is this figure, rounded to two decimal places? 0.82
